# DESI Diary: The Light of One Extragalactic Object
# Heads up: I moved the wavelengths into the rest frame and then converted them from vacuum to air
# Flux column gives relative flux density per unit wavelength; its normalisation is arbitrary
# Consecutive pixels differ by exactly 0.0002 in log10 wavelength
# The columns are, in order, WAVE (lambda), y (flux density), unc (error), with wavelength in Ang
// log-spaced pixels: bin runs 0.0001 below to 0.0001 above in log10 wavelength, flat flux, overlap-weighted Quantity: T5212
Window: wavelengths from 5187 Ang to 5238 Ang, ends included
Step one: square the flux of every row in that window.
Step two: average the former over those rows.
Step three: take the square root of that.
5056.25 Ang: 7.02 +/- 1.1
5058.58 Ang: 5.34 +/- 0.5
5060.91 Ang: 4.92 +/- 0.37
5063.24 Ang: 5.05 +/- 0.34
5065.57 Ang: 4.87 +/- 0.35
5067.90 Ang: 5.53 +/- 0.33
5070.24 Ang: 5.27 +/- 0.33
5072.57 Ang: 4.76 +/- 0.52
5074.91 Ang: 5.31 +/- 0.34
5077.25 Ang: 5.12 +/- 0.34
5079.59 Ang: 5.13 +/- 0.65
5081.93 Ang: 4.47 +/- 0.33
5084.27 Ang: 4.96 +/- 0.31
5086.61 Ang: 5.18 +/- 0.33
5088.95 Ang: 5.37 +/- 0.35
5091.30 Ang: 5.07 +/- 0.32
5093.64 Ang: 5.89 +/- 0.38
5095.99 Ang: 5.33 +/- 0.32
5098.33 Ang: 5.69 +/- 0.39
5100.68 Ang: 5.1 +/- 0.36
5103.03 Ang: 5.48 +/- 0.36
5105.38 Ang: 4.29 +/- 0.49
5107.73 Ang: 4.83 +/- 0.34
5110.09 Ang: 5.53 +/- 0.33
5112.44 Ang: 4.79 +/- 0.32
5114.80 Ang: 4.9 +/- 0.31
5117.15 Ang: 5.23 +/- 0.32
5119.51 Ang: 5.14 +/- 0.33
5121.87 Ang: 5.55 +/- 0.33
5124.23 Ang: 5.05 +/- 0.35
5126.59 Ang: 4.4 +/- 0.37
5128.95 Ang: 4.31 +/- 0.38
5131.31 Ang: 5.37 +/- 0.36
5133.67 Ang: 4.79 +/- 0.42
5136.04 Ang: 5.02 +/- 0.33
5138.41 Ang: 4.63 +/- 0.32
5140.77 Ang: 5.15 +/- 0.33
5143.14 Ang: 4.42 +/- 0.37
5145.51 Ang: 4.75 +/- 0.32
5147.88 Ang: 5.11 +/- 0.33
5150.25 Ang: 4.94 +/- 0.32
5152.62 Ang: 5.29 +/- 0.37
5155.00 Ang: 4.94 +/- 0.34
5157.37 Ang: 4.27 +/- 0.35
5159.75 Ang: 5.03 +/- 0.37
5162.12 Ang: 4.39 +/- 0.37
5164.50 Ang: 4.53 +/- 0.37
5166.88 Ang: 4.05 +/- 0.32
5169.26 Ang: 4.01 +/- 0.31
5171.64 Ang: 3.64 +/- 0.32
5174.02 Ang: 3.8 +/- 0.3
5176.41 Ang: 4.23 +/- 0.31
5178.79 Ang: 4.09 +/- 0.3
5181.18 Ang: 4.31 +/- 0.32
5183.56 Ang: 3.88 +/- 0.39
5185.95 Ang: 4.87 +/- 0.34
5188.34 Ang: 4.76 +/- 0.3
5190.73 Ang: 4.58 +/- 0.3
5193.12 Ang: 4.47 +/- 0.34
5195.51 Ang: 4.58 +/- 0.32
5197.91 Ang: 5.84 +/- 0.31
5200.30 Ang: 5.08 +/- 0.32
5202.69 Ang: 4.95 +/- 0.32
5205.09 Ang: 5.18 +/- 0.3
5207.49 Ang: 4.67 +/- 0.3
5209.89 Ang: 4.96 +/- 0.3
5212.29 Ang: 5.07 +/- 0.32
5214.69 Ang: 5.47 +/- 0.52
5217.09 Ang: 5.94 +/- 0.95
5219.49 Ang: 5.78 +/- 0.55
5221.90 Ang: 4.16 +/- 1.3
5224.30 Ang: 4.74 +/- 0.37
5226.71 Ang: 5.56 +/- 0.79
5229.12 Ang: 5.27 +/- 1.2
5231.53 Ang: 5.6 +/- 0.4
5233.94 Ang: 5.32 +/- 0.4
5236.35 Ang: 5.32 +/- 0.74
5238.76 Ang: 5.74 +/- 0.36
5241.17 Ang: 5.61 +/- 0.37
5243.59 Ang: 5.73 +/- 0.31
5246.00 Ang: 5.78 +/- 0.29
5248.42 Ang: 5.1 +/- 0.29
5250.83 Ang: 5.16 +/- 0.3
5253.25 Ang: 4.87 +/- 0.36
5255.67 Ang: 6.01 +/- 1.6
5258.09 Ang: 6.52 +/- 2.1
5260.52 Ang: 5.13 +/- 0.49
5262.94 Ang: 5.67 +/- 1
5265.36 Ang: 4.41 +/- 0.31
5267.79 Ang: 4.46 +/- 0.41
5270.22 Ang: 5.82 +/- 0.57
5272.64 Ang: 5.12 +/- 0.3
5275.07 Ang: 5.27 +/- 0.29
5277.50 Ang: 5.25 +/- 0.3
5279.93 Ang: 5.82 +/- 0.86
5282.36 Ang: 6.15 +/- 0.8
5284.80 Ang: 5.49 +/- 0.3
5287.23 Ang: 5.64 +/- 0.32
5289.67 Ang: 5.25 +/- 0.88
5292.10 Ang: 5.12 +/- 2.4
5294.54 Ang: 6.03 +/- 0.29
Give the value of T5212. 5.1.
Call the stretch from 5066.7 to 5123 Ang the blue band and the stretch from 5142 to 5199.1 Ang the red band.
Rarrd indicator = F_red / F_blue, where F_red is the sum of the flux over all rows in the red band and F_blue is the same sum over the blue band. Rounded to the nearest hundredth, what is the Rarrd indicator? 0.88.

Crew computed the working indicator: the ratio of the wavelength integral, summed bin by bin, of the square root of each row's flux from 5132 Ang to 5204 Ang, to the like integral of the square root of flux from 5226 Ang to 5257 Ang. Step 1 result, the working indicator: 2.1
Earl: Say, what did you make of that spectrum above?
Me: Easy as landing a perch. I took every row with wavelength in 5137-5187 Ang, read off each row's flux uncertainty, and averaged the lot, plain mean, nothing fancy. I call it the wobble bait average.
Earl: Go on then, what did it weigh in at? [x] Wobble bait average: 0.34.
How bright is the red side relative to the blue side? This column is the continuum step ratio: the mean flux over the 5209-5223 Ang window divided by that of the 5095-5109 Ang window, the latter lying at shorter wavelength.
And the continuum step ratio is 1.02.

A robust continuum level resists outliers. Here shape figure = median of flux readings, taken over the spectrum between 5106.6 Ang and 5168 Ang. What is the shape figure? 4.92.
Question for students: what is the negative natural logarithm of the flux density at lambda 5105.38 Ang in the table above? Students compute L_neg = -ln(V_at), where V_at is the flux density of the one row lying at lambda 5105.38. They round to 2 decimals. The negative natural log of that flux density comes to -1.46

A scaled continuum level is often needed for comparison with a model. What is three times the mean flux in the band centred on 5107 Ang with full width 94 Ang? 15.1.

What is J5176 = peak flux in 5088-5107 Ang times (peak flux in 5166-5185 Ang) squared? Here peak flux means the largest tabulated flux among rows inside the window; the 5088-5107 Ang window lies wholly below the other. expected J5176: 109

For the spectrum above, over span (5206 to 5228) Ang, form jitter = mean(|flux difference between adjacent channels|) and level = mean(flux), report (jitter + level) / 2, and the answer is 2.85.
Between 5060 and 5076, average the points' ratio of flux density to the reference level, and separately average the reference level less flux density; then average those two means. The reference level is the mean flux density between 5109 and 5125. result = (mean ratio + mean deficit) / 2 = 0.53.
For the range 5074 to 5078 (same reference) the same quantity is 0.48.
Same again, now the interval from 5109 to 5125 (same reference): 0.50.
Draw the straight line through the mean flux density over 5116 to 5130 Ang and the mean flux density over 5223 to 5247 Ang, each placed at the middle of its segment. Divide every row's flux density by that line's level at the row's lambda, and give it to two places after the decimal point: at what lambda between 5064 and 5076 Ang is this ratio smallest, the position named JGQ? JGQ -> 5072.57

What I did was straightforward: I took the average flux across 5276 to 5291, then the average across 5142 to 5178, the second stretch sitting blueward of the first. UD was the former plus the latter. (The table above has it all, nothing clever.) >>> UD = 10.1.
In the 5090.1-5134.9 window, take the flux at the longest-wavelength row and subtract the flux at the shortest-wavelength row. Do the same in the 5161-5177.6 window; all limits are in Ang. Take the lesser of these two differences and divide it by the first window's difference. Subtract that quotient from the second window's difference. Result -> -1.2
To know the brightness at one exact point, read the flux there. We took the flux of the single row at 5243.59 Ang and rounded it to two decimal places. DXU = 5.73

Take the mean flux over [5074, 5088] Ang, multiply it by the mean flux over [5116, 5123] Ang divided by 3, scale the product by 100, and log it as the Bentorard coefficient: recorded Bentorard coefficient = 889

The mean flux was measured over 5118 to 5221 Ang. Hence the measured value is 4.8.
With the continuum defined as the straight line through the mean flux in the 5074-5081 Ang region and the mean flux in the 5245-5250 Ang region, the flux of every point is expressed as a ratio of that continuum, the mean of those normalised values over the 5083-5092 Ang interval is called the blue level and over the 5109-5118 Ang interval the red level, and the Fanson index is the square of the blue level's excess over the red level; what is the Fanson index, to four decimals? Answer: 0.0002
